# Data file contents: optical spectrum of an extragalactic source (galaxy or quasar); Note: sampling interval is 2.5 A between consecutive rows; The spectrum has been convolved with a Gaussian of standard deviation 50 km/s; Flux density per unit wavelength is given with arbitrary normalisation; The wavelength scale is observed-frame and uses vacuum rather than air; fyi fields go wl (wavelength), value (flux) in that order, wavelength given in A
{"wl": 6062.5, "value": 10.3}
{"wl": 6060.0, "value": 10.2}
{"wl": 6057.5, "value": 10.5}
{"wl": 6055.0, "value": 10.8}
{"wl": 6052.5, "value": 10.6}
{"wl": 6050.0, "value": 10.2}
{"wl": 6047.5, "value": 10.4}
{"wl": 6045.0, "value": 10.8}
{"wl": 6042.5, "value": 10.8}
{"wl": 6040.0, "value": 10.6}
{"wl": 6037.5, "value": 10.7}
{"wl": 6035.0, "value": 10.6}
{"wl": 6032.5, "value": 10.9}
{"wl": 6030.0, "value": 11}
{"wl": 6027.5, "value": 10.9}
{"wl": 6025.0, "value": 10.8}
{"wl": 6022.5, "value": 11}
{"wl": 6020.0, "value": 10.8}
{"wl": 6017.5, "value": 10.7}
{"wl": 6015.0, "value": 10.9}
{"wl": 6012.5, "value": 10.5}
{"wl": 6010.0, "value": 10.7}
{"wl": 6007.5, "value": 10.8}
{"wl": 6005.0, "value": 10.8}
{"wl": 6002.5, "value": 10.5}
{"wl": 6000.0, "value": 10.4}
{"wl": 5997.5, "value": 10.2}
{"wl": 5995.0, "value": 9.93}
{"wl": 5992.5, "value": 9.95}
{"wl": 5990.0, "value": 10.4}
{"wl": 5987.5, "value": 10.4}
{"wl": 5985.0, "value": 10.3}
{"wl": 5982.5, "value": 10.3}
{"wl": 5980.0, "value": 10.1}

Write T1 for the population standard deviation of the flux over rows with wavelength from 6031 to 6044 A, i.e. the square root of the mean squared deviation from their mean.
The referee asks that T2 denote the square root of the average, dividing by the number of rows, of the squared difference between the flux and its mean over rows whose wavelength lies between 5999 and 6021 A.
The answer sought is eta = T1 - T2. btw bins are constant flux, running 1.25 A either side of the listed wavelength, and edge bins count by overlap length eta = -0.05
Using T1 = 0.12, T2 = 0.162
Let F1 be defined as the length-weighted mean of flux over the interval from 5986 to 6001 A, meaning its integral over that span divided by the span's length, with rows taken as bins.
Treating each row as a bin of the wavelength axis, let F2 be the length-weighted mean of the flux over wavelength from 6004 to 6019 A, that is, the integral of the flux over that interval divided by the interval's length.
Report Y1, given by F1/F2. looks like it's 0.95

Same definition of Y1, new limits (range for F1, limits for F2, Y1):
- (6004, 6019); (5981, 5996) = 1.05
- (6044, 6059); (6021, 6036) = 0.97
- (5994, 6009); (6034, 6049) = 0.98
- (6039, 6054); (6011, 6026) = 0.98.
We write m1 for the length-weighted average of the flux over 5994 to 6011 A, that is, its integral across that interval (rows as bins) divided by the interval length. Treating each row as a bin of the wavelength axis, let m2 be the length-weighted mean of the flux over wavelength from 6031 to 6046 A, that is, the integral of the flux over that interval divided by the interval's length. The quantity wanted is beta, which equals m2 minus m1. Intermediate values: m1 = 10.5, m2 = 10.7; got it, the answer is 0.3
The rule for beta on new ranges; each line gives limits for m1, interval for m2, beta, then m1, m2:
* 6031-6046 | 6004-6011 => 0.0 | 10.7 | 10.8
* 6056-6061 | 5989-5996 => -0.3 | 10.4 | 10.1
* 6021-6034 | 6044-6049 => -0.3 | 10.9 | 10.6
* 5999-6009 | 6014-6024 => 0.2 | 10.6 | 10.8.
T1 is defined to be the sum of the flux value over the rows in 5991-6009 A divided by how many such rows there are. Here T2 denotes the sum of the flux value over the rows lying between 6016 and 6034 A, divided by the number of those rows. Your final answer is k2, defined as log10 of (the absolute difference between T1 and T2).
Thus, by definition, -0.3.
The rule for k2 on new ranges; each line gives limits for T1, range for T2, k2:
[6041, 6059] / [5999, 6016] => -1.1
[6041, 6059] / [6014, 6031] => -0.5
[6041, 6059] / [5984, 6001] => -0.4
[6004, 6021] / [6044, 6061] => -0.6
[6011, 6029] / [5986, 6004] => -0.3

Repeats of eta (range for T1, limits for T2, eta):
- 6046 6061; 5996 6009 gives -0.02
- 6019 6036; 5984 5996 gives -0.08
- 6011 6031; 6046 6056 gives -0.07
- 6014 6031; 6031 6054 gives -0.10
